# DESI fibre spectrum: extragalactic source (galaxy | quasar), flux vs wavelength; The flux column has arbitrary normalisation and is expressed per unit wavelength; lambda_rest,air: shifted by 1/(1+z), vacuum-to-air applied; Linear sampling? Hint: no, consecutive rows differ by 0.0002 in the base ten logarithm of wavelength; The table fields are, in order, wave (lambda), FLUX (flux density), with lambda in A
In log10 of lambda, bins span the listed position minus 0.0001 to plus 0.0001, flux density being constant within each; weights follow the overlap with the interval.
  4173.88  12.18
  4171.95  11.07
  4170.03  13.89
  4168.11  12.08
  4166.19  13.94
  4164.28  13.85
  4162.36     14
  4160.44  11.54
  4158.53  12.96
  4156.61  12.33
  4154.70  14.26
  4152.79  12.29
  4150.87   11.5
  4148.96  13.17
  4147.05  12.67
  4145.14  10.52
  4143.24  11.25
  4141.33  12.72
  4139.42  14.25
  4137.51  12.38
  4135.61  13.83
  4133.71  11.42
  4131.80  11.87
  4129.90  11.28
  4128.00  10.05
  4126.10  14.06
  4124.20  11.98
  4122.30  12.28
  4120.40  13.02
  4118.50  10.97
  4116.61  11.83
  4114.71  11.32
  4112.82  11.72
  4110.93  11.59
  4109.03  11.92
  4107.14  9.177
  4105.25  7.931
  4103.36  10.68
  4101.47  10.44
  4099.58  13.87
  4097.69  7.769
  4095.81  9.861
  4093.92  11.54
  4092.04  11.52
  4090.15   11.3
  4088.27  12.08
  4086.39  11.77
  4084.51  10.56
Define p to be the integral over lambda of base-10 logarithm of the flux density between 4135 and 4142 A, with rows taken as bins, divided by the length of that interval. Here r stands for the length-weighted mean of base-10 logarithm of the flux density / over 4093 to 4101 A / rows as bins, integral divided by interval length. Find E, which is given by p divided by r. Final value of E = 1.10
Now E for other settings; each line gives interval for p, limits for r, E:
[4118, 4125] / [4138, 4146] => 1.00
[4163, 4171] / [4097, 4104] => 1.10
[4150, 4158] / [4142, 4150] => 1.02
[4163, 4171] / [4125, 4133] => 1.06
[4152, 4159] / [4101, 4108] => 1.14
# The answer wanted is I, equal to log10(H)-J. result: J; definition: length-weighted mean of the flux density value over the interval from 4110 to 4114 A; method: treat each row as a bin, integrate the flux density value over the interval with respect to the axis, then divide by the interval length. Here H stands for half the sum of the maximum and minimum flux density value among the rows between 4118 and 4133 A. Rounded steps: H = 12.1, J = 11.7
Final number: -10.6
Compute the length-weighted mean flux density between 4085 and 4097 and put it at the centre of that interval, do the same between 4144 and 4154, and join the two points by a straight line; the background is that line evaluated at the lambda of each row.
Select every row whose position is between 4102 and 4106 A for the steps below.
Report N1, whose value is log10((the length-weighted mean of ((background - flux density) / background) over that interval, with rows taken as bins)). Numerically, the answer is -0.8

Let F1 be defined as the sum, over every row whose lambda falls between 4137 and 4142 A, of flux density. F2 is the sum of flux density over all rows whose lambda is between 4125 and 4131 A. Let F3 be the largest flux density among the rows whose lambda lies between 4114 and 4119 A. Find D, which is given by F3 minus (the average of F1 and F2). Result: -26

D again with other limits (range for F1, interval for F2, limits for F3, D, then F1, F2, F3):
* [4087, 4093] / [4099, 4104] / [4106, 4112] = -23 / 35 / 35.0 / 11.92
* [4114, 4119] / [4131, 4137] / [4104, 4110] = -24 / 34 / 37.1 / 11.92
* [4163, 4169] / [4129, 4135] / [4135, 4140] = -23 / 40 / 34.6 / 14.25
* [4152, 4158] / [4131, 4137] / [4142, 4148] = -25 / 39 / 37.1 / 12.67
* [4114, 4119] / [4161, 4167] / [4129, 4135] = -26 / 34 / 41.8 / 11.87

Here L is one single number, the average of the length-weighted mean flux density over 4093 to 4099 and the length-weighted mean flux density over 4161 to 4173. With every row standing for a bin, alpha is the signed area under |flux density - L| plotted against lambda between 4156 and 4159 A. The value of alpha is 3.3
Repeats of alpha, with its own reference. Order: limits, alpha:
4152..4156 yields 6.9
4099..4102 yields 5.2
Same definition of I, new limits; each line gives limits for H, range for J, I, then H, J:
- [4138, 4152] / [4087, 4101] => -10.0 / 12.4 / 11.1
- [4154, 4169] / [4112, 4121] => -10.6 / 12.9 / 11.7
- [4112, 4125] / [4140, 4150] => -11.1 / 12.0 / 12.1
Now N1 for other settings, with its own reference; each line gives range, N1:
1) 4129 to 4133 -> -1.7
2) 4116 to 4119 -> -1.7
